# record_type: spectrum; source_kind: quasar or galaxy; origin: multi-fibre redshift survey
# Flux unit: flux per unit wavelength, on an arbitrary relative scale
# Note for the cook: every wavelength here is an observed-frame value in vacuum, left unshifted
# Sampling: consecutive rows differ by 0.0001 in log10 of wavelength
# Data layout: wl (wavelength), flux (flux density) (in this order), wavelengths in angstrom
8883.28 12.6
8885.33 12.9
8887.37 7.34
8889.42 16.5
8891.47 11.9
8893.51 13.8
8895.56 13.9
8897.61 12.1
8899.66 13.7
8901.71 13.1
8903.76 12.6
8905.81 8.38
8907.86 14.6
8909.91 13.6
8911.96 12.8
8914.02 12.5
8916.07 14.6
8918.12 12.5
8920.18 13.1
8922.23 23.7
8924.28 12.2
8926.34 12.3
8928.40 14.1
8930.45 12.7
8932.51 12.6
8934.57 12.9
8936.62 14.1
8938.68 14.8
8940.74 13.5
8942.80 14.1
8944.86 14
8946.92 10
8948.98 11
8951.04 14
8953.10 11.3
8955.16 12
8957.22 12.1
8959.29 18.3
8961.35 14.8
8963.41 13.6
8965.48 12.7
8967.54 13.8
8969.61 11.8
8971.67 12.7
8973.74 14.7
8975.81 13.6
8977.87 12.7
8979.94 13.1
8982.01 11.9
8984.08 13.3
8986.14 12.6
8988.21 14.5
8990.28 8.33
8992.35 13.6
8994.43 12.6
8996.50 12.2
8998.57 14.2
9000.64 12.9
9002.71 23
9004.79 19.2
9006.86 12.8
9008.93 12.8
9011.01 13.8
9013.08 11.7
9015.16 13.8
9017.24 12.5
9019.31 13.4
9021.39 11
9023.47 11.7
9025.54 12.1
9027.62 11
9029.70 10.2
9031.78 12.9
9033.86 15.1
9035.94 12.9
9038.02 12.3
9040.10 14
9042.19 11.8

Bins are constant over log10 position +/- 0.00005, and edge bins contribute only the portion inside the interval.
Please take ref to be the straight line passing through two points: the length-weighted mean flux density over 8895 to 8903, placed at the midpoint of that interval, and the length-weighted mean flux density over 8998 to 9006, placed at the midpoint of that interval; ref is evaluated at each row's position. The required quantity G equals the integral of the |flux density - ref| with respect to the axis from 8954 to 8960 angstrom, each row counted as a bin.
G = 19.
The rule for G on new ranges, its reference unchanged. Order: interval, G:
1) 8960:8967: 15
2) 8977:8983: 24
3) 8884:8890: 18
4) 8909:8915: 4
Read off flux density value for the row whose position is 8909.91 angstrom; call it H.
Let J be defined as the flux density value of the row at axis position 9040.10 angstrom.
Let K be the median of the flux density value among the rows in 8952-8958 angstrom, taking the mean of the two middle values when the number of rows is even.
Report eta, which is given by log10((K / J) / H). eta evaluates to -1.20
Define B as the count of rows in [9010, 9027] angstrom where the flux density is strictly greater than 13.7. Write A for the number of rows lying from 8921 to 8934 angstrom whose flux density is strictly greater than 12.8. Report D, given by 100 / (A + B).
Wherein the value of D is 25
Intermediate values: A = 2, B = 2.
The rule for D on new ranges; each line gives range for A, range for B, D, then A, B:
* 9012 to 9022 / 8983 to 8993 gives 33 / 2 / 1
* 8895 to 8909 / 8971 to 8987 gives 20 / 4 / 1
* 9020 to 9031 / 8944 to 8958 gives 50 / 0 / 2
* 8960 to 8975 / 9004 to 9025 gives 14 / 4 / 3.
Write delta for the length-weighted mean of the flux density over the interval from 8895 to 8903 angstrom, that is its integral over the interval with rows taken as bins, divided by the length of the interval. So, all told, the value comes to 13.1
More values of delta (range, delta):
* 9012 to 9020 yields 12.8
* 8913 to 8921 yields 13.2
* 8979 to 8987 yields 12.7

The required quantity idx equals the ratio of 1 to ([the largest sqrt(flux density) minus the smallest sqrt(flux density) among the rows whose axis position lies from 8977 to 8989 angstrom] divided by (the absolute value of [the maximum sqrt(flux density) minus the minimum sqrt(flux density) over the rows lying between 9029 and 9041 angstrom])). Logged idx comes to 1.9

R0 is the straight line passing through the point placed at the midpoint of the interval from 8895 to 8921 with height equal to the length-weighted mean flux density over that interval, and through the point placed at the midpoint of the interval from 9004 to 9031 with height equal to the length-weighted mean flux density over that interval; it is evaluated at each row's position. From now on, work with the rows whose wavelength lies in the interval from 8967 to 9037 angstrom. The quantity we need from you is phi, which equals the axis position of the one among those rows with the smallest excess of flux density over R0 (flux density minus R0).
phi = 8990.28 angstrom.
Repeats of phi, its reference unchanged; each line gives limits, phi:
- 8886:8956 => 8887.37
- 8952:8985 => 8953.10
